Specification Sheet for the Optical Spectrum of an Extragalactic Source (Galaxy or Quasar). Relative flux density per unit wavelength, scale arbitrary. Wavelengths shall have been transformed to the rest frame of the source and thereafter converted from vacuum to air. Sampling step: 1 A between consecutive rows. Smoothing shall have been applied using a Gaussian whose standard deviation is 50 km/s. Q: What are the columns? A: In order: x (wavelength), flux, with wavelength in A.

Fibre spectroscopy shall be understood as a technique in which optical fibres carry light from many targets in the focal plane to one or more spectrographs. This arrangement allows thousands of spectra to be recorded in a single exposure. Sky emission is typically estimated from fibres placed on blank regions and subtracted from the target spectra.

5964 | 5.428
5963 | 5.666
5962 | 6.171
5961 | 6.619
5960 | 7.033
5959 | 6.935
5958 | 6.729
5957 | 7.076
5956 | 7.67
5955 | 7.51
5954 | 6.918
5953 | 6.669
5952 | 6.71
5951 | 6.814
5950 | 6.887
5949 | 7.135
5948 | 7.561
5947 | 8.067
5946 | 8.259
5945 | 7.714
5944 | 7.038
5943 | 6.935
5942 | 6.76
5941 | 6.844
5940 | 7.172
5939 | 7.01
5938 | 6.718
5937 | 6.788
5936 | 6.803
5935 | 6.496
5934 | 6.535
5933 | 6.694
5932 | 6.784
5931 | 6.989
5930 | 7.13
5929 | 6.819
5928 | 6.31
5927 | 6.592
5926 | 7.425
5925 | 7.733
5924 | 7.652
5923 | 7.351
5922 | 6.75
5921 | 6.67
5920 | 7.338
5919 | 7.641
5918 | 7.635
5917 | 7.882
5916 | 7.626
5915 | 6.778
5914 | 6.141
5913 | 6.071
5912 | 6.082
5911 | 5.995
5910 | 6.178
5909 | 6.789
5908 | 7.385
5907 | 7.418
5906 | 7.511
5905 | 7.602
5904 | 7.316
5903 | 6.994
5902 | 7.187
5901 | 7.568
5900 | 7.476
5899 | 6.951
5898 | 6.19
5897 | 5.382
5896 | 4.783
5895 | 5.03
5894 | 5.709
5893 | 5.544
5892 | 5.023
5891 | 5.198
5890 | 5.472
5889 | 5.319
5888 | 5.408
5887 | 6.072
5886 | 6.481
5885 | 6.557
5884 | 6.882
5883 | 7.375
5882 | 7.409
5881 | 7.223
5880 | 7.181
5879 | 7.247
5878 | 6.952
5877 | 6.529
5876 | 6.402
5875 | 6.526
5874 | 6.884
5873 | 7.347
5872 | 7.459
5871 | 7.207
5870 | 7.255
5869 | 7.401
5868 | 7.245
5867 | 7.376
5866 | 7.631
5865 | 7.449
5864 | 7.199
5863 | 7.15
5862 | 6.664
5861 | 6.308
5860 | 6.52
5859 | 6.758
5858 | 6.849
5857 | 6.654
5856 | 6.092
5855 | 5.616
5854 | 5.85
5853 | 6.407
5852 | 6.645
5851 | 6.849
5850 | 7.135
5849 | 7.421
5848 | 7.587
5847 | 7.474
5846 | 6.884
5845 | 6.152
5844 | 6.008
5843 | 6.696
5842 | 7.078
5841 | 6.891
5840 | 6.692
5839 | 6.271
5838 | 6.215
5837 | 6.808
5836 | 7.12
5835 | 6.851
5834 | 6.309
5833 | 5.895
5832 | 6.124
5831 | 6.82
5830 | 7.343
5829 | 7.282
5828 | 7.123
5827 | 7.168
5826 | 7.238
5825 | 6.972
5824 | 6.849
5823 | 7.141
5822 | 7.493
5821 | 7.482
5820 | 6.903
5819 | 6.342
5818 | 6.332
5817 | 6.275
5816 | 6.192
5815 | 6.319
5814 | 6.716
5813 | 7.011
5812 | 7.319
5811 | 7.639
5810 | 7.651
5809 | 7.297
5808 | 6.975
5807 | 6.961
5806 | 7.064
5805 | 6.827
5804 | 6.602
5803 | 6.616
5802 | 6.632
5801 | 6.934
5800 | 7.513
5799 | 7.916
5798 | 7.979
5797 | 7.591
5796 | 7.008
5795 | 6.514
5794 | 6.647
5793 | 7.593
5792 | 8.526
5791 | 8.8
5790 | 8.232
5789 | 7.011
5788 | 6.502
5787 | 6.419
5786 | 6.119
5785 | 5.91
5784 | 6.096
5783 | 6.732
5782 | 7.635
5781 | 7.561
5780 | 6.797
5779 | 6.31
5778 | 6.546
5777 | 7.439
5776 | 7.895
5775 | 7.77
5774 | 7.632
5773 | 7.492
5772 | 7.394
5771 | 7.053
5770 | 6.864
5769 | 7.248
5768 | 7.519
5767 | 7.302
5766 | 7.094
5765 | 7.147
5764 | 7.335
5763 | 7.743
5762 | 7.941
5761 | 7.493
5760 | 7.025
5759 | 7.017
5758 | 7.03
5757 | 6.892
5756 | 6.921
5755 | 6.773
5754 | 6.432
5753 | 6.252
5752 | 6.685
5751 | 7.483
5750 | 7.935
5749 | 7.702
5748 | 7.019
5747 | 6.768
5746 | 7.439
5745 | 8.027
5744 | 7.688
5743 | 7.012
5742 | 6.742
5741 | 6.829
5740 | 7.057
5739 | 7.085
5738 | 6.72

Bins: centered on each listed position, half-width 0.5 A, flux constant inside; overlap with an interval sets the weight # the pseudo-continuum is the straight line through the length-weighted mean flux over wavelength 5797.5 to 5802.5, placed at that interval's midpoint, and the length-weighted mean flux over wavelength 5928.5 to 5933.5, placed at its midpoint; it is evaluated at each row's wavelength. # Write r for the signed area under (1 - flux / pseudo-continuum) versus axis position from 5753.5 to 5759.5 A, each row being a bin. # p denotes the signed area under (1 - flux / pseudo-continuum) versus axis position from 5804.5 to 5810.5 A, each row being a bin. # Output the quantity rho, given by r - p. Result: 0.4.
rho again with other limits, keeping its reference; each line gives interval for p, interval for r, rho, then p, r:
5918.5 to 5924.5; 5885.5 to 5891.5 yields 1.5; -0.3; 1.2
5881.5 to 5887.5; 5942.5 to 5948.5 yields -0.9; 0.2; -0.7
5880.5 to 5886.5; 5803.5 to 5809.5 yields 0.3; 0.1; 0.3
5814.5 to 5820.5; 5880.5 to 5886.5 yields -0.7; 0.8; 0.1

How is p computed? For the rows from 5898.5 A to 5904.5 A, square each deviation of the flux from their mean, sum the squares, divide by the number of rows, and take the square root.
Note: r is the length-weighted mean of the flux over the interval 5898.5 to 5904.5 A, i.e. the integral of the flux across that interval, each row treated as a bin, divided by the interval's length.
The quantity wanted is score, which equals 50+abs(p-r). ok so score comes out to 57.02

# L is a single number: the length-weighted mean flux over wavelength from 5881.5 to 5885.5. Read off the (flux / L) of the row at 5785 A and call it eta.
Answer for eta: 0.84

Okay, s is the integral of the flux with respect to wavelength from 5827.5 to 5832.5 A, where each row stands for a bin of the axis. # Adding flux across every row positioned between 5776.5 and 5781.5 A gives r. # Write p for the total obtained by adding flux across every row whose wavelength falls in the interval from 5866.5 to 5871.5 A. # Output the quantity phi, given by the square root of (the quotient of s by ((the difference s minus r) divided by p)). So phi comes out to 180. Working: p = 36.5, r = 35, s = 34.7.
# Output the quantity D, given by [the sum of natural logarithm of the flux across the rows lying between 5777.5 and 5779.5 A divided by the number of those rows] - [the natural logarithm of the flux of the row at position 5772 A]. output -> -0.14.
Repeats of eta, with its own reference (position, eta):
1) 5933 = 0.95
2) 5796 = 0.99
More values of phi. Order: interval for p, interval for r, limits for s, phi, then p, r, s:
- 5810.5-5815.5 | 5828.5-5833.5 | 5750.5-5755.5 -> 86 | 35.0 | 33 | 33.6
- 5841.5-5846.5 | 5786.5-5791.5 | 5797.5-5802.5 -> 348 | 32.8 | 37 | 37.0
